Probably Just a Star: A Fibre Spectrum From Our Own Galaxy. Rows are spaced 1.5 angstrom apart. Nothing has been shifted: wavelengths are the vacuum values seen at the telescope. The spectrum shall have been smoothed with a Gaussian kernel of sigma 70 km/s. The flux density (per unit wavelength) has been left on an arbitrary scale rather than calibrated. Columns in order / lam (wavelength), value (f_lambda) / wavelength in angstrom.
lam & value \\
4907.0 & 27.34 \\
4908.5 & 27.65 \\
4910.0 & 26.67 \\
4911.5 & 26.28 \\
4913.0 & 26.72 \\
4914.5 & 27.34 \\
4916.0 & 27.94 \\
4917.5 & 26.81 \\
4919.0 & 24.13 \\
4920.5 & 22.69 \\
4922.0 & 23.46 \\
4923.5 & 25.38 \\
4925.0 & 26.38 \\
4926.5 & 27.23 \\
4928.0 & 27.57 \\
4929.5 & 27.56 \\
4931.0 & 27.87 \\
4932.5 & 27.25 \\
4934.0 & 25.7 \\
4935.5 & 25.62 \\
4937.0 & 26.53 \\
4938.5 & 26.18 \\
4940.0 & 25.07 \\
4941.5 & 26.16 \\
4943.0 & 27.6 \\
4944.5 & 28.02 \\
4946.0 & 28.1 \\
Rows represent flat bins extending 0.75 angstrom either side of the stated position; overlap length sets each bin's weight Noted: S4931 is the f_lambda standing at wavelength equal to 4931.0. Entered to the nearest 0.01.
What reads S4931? 27.87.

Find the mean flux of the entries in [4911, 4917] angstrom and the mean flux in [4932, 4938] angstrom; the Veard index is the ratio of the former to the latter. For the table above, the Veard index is 1.03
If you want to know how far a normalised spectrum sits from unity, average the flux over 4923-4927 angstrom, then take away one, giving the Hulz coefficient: 25.3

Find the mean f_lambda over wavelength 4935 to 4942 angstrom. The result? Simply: 25.9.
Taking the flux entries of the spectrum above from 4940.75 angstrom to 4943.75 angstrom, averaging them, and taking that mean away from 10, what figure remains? -16.9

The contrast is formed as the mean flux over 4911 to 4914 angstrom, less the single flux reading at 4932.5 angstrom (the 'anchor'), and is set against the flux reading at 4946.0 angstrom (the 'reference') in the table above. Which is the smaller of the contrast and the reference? -1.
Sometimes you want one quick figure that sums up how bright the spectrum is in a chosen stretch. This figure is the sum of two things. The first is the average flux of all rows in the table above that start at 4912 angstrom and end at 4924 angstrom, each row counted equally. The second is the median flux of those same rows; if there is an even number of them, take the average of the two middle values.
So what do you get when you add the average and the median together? 51.6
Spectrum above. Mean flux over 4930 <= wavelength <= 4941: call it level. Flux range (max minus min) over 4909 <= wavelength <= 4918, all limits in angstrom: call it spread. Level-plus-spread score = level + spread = 28.0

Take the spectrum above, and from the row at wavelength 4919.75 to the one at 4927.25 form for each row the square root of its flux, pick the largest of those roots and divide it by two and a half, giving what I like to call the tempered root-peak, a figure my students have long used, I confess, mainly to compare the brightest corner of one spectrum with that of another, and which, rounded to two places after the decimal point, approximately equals 2.09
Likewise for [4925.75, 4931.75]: 2.11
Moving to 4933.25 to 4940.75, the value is 2.06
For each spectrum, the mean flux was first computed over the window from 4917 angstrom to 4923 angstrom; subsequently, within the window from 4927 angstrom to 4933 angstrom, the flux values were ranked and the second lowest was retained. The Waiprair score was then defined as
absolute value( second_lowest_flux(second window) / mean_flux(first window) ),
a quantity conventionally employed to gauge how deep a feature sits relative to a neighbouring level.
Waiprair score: 1.14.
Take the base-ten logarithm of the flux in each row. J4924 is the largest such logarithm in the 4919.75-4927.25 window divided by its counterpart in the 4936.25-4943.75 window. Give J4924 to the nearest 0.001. 0.996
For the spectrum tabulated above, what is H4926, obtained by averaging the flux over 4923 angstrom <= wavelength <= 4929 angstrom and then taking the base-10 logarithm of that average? 1.43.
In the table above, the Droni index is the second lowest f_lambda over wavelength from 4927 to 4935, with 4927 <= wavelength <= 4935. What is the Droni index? 27.25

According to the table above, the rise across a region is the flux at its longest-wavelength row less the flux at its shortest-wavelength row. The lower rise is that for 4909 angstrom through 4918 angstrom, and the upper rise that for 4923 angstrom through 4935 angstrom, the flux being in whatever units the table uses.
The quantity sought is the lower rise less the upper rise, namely 0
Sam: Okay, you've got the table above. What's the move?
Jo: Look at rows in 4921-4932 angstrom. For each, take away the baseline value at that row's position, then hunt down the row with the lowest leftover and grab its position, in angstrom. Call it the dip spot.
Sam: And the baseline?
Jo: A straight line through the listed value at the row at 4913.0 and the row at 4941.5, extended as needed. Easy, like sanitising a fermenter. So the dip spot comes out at 4922.0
